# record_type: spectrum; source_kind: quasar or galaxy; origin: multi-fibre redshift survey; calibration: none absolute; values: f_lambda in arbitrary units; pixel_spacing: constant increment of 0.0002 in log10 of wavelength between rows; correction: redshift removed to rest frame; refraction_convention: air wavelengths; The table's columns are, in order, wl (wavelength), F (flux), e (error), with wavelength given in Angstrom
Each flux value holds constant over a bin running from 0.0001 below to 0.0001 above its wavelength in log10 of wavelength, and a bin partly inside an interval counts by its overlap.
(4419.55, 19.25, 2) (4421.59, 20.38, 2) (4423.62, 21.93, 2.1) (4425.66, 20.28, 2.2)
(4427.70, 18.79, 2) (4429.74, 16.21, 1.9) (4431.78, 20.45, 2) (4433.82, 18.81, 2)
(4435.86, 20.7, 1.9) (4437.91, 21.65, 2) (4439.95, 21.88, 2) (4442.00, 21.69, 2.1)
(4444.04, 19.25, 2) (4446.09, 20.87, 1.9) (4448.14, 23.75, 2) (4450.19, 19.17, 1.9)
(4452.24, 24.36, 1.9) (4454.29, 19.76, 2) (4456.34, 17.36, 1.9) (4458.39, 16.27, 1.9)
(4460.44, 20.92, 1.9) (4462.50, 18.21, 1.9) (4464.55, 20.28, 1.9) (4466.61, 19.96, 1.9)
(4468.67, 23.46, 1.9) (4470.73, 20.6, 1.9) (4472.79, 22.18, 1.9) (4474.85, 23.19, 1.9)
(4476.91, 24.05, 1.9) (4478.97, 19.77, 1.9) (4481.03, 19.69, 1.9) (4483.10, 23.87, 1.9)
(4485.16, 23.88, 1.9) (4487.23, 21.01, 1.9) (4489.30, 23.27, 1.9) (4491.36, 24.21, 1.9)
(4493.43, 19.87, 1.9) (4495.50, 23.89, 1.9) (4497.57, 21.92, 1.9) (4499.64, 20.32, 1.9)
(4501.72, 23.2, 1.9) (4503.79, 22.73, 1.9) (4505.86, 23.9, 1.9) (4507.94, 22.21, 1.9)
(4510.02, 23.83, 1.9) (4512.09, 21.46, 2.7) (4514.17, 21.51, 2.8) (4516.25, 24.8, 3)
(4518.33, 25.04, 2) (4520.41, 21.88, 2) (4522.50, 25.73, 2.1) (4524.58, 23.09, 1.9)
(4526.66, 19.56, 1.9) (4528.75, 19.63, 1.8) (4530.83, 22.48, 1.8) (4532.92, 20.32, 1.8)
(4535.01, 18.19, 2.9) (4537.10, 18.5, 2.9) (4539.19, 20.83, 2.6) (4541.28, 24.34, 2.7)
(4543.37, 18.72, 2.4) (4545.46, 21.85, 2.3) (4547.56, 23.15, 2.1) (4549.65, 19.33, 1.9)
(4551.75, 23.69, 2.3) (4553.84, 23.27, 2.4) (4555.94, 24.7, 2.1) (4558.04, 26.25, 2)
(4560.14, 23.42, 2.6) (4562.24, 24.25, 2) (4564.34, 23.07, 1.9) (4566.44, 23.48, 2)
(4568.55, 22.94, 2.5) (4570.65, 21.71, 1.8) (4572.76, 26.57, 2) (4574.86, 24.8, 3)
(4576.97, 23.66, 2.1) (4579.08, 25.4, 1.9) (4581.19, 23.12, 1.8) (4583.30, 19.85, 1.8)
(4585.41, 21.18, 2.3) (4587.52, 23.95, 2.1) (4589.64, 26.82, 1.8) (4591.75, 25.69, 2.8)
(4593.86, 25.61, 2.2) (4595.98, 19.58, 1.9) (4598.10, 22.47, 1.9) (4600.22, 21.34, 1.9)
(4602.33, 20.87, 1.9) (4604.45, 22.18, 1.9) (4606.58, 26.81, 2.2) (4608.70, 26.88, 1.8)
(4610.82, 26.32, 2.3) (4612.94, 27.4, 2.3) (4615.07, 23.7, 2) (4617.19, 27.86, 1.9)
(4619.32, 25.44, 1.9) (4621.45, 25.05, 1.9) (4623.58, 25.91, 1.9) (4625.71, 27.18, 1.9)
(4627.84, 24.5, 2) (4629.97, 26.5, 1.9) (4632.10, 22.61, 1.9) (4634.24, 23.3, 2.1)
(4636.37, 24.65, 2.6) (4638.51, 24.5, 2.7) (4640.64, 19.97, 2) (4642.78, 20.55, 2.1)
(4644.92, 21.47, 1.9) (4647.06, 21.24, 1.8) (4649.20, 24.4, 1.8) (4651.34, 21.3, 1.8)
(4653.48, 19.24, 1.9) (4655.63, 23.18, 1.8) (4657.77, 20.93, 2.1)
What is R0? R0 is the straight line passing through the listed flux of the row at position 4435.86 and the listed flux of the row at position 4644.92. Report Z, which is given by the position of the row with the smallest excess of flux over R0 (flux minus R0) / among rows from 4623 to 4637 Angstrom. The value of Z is 4632.10 Angstrom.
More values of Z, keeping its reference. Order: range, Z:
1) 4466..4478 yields 4466.61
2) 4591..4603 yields 4595.98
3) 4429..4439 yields 4429.74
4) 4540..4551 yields 4543.37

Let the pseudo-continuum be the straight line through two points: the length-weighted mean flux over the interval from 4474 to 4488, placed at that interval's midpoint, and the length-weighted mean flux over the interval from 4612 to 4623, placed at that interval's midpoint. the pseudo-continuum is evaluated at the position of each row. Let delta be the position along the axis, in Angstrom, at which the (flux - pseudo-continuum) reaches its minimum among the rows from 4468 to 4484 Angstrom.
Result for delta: 4481.03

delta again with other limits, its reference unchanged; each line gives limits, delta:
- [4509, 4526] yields 4514.17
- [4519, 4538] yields 4535.01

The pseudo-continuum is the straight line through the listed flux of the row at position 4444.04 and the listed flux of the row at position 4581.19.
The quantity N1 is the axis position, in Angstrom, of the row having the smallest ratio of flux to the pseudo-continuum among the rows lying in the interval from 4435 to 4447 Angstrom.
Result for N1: 4444.04 Angstrom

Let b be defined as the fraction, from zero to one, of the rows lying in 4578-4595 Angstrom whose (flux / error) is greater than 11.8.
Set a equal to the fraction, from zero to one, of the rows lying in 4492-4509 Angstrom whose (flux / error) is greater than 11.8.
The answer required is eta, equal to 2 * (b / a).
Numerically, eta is 1.5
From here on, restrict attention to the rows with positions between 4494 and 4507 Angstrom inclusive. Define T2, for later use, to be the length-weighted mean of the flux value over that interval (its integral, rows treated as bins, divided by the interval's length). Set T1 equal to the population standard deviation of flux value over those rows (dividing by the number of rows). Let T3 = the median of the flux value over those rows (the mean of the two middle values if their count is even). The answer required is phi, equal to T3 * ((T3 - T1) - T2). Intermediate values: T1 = 1.25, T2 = 22.6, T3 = 23.0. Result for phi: -19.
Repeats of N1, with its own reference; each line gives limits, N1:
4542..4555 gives 4543.37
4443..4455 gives 4450.19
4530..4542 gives 4535.01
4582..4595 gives 4583.30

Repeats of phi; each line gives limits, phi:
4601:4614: -27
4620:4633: -34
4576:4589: -33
